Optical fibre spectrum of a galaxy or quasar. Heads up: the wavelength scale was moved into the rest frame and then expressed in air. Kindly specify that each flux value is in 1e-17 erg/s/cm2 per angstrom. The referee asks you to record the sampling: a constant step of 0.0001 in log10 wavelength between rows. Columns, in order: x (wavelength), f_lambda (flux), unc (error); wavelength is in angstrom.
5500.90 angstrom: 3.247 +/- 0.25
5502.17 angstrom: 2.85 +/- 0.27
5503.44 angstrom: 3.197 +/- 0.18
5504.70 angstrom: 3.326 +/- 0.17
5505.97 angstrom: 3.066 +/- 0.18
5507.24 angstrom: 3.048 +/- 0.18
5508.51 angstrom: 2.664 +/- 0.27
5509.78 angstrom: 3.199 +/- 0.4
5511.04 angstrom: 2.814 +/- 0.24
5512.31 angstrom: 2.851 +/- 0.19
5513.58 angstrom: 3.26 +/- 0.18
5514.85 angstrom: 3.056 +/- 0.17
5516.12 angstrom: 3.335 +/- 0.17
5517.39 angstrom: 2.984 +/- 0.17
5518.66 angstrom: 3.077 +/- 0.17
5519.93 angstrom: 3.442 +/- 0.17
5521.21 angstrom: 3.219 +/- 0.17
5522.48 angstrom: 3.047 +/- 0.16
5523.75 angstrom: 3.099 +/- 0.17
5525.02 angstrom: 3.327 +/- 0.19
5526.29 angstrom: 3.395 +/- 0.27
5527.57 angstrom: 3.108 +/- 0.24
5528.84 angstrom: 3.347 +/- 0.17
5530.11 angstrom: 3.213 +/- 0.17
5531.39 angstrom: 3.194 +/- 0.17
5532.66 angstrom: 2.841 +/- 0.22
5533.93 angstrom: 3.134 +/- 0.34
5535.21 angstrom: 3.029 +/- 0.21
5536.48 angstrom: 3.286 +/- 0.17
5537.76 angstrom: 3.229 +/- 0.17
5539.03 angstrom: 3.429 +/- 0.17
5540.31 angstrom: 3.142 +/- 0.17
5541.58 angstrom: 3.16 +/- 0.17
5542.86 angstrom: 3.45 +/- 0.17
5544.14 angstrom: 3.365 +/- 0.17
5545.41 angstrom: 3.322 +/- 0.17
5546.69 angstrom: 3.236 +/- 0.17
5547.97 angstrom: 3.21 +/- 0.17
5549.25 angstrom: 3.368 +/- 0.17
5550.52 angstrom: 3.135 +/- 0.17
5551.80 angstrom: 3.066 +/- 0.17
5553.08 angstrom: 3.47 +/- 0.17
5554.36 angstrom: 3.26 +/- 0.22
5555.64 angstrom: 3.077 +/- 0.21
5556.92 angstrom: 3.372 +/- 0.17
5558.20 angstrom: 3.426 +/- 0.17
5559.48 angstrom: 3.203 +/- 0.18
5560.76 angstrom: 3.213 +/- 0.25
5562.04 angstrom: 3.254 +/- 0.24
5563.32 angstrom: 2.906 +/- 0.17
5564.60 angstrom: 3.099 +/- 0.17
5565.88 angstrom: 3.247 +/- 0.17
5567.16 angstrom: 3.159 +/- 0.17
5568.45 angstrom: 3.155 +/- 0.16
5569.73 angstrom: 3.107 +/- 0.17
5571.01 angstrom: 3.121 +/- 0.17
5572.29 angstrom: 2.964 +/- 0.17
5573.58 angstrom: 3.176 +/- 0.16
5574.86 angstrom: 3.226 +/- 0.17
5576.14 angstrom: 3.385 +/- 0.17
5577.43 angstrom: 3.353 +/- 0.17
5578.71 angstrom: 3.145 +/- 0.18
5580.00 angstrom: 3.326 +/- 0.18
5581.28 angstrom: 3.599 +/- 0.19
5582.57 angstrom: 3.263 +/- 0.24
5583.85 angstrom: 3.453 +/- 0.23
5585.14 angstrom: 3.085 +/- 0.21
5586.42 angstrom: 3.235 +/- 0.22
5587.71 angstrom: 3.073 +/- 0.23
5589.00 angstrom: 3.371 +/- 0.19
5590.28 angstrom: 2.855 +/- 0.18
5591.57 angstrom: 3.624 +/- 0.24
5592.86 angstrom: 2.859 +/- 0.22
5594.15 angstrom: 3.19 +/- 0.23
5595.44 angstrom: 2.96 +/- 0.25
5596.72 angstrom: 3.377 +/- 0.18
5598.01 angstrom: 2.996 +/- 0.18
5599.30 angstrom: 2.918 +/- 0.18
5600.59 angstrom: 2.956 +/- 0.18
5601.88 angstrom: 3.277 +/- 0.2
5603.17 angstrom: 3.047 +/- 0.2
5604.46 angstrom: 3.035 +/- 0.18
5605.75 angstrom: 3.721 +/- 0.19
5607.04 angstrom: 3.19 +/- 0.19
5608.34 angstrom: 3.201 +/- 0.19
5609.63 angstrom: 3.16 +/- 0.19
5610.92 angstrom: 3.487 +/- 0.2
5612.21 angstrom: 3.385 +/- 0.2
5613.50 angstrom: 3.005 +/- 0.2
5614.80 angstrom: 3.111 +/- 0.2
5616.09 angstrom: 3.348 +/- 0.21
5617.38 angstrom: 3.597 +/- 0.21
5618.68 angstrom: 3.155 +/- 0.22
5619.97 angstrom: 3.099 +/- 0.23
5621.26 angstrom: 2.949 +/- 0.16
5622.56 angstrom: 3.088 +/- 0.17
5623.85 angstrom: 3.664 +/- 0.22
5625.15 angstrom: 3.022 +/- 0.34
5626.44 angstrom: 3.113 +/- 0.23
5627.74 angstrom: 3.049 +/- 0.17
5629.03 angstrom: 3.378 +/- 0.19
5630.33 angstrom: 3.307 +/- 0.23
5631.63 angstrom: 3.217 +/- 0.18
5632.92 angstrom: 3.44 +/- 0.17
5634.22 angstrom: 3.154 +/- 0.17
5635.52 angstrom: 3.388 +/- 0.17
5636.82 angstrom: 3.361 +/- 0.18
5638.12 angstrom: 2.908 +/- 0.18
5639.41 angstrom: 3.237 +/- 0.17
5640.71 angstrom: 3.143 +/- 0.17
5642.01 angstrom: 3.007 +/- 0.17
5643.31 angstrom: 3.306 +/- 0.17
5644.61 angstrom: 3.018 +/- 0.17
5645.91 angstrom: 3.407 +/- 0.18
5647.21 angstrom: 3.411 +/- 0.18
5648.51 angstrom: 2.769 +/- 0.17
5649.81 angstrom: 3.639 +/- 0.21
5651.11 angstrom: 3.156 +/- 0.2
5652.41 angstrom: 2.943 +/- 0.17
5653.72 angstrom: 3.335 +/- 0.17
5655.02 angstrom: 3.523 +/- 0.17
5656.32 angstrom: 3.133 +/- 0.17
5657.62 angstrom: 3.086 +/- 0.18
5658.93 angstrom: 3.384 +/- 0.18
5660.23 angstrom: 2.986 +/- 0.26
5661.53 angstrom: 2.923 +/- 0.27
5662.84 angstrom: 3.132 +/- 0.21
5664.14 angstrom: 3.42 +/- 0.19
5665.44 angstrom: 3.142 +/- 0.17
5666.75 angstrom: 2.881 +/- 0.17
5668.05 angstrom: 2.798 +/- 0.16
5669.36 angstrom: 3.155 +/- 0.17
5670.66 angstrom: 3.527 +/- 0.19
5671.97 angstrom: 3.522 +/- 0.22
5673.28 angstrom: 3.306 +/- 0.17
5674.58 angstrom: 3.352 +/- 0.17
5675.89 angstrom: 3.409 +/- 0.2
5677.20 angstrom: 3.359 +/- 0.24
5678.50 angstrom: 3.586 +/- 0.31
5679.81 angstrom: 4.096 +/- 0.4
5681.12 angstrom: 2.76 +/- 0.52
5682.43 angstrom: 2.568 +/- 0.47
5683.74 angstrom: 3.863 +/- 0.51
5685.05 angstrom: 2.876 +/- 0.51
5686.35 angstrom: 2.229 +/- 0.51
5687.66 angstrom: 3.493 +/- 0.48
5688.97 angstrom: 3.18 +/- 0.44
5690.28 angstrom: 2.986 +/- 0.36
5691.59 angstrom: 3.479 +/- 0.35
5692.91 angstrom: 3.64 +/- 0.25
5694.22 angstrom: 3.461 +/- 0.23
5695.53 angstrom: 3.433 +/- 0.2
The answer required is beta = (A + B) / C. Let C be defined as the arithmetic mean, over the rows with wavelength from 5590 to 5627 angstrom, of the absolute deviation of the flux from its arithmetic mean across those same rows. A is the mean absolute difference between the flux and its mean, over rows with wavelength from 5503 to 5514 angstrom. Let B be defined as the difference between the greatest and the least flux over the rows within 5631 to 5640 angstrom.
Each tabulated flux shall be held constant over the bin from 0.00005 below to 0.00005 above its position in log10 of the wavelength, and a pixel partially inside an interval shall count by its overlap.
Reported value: 3.6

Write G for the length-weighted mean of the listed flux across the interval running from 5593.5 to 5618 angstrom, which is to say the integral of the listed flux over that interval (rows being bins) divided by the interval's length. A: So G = 3.208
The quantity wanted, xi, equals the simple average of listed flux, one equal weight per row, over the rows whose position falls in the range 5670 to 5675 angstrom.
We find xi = 3.43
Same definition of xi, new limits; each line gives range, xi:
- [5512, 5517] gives 3.13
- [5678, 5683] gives 3.25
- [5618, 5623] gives 3.07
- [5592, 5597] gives 3.10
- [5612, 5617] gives 3.21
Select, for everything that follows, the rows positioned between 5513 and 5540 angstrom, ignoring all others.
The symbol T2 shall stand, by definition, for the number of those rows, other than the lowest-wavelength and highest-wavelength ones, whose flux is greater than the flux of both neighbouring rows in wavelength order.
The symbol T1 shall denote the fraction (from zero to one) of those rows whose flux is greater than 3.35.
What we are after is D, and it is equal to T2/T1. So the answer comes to 42.0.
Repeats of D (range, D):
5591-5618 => 21.0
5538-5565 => 15.0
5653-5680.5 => 10.5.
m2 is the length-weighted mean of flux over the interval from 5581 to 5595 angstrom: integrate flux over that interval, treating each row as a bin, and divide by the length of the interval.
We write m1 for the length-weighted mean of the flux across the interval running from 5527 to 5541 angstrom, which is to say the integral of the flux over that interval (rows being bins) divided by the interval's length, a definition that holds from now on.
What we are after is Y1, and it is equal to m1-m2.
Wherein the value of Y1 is -0.04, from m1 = 3.18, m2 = 3.22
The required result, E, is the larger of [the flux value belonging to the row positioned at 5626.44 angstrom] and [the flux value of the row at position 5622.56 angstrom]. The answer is 3.11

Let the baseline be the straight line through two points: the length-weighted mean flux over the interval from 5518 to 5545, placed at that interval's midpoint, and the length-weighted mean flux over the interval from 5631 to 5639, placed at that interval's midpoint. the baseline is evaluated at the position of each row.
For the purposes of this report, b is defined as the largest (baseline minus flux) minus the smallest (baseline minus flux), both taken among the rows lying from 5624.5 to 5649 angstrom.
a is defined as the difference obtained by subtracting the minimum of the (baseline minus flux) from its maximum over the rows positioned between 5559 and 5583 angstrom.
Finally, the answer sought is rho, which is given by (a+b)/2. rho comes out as 0.682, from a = 0.69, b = 0.68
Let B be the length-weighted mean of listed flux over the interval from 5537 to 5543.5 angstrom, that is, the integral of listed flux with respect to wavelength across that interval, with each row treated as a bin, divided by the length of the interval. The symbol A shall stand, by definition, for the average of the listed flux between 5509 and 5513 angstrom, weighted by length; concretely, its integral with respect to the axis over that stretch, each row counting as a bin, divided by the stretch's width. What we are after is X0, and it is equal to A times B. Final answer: 9.7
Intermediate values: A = 2.95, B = 3.28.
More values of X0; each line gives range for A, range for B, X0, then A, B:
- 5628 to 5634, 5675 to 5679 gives 11.4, 3.31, 3.44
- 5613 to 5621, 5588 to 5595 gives 10.2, 3.21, 3.17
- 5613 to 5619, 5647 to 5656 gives 10.5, 3.25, 3.24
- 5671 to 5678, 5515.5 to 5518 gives 10.7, 3.40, 3.16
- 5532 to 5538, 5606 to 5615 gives 10.0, 3.10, 3.24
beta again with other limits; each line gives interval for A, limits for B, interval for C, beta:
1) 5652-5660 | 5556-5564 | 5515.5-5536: 5.2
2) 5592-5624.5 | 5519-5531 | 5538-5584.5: 4.8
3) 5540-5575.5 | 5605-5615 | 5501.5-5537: 5.3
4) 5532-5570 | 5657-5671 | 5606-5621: 5.7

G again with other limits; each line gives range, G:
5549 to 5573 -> 3.187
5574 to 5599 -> 3.226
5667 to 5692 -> 3.232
